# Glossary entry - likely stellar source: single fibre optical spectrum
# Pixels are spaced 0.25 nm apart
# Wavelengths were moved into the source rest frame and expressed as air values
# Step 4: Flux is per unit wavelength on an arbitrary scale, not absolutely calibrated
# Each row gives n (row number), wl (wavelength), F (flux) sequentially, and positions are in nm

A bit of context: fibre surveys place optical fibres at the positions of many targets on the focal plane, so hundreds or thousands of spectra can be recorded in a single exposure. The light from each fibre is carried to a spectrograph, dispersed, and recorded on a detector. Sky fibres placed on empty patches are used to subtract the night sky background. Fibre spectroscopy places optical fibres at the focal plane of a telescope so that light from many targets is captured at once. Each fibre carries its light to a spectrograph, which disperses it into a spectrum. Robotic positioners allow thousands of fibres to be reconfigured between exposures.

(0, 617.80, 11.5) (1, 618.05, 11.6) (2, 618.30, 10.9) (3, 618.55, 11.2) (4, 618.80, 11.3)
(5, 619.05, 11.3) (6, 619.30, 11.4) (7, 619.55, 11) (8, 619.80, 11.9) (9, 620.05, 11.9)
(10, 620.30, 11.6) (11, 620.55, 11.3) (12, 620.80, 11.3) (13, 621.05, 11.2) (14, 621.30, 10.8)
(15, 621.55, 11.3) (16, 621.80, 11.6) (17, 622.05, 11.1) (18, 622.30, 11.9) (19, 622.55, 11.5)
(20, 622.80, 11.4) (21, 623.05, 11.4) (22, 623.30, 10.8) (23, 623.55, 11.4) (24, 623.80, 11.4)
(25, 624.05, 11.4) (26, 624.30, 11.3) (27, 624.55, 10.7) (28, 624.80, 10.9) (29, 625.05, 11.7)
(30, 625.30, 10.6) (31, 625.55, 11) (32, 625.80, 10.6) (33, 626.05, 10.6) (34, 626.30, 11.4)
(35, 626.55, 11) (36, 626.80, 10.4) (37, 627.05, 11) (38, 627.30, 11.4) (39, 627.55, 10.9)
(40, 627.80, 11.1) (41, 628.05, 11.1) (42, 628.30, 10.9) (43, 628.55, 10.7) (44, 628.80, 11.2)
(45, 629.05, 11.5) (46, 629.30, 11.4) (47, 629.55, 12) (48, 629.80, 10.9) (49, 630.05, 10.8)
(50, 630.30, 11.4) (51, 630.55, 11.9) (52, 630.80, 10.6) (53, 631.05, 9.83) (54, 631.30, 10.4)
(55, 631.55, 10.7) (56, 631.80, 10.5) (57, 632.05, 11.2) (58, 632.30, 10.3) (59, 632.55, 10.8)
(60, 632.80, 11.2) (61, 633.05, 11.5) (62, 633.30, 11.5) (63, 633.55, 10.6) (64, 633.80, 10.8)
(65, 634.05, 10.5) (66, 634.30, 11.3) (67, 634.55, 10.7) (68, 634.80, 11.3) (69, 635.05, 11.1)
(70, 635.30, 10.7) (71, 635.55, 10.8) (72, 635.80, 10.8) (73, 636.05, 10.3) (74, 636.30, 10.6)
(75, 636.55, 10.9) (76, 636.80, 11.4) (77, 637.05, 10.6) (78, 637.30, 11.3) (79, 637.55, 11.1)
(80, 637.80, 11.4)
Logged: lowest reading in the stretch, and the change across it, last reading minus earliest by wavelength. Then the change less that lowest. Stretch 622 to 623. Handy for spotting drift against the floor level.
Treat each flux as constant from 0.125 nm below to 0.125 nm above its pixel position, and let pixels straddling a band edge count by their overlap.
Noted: -10.8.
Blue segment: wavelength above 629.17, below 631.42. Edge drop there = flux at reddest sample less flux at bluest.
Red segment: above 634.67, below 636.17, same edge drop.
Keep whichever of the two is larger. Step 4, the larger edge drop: -1.0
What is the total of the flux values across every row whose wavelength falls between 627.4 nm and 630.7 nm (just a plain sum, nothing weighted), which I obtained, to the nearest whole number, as 146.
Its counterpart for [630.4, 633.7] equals 141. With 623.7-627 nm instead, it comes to 143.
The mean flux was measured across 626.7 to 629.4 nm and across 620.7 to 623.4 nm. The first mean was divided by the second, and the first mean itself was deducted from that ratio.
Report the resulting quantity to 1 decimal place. -10.1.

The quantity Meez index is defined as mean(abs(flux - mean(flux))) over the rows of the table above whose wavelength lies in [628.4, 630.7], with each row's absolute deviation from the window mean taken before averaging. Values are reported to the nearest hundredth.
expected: 0.37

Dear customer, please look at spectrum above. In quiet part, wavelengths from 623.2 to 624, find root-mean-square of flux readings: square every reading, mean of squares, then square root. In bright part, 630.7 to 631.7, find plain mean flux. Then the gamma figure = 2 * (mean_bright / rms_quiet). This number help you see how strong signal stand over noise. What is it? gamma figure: 1.85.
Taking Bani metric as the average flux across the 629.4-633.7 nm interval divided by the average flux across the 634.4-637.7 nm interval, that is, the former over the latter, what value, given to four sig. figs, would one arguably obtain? 1.005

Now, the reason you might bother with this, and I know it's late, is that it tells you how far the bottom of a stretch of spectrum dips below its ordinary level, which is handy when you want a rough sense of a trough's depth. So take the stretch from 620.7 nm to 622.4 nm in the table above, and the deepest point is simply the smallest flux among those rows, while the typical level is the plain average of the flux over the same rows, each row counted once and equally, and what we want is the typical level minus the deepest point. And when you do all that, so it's 0.51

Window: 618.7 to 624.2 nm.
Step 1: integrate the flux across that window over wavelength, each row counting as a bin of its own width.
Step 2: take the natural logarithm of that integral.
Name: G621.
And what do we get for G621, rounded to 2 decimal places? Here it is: 4.14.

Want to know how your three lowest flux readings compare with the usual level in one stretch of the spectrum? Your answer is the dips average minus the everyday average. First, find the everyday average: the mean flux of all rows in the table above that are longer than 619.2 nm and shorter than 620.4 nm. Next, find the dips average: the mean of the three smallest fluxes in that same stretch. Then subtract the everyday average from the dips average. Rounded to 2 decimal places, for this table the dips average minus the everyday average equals -0.23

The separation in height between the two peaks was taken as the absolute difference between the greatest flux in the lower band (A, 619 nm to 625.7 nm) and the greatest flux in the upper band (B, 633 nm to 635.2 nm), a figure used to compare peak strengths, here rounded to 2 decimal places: 0.40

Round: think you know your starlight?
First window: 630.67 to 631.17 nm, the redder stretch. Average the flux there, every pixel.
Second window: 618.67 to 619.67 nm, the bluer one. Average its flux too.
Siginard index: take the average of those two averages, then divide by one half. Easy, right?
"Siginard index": 21.5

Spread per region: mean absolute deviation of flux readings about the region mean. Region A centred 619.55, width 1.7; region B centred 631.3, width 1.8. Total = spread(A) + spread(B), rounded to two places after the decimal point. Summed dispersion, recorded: 0.74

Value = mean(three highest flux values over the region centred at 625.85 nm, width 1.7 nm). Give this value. 11.4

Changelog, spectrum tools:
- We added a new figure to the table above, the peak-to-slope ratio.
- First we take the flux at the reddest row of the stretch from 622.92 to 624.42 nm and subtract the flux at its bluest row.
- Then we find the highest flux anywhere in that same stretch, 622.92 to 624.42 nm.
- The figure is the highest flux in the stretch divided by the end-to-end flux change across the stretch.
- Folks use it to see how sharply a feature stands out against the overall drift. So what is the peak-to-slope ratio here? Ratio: -114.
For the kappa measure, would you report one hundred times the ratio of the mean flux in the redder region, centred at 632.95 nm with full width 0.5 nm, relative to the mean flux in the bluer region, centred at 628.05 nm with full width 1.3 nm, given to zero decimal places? 104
